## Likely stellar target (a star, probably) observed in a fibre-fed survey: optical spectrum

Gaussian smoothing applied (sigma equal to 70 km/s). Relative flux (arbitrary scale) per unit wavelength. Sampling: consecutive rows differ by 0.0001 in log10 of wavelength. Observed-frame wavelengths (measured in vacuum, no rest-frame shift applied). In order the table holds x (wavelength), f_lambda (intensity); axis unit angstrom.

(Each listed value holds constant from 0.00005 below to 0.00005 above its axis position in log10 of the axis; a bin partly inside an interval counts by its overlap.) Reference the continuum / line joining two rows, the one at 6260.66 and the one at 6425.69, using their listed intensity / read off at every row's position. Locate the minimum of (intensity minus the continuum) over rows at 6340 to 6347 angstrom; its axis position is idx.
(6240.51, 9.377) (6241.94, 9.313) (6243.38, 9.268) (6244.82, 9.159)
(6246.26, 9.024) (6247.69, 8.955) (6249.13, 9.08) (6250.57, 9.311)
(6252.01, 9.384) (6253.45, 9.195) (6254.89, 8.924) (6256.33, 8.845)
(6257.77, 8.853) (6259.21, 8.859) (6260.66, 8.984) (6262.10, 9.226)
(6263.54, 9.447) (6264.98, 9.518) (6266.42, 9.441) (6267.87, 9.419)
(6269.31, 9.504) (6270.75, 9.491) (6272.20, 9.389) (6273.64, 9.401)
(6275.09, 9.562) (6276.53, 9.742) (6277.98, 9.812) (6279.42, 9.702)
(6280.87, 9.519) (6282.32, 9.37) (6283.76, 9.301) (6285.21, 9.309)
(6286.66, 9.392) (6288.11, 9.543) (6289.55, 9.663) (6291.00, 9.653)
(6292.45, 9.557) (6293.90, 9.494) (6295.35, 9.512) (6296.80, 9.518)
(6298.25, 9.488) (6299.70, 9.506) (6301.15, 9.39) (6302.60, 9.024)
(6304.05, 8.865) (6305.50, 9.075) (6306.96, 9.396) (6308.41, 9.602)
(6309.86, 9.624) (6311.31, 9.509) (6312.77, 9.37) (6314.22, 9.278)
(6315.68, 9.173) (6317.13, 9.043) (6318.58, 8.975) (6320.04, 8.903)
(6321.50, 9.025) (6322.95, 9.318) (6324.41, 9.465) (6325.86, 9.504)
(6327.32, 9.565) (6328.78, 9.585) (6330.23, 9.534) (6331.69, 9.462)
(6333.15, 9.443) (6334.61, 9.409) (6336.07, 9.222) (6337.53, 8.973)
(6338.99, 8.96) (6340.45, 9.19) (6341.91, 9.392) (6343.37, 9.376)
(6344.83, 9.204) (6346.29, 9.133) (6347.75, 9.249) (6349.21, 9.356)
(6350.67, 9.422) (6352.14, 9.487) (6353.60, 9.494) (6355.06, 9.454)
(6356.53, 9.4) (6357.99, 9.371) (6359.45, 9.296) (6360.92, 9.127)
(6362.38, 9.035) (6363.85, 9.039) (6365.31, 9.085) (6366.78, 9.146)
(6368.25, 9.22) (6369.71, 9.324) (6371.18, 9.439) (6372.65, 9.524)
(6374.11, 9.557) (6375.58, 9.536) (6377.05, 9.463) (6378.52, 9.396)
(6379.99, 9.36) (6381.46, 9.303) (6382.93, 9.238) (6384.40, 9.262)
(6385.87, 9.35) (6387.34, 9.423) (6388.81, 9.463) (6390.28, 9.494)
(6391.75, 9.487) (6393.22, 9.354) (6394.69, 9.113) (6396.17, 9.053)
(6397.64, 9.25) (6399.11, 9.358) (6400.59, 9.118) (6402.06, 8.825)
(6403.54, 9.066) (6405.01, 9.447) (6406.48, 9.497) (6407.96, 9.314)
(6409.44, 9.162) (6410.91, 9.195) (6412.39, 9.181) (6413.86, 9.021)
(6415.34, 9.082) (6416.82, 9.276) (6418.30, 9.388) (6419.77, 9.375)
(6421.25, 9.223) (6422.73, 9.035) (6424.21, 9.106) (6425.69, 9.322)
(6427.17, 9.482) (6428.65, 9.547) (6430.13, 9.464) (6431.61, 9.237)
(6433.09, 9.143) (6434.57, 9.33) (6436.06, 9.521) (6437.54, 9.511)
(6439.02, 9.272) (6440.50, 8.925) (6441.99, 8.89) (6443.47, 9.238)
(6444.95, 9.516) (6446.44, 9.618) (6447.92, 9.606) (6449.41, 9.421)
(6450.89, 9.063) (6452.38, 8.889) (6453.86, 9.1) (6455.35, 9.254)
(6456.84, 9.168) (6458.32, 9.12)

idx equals 6346.29 angstrom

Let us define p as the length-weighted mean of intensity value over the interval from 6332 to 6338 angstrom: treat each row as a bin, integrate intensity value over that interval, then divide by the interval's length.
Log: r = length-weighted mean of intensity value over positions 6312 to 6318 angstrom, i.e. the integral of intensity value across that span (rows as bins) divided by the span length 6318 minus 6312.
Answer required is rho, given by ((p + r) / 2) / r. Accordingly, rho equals 1.00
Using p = 9.28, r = 9.21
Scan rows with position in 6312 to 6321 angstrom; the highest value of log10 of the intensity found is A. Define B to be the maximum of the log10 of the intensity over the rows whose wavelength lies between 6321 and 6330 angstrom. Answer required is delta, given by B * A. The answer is 0.954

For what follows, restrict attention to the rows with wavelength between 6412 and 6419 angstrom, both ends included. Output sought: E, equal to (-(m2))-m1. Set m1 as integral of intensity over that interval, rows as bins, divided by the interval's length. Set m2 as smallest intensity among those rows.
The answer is -18.2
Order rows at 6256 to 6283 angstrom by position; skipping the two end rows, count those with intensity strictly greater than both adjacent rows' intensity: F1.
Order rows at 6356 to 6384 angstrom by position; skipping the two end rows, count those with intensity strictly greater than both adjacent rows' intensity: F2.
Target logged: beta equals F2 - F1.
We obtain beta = -2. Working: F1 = 3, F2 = 1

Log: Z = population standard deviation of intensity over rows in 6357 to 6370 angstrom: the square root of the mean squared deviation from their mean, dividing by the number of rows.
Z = 0.118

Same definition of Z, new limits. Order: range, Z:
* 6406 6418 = 0.138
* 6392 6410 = 0.184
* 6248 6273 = 0.244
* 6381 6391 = 0.093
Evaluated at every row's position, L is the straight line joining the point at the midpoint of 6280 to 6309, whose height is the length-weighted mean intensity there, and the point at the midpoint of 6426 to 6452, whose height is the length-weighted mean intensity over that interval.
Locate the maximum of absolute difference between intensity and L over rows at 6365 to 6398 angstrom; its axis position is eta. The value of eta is 6396.17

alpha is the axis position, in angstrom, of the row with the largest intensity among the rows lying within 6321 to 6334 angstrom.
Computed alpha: 6328.78 angstrom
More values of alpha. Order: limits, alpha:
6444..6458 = 6446.44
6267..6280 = 6277.98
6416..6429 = 6428.65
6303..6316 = 6309.86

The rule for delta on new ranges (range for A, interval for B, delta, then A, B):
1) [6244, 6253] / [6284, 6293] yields 0.958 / 0.972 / 0.985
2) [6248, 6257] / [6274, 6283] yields 0.964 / 0.972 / 0.992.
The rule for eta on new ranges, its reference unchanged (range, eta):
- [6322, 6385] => 6338.99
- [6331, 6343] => 6338.99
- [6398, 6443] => 6402.06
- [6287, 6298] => 6289.55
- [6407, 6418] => 6413.86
